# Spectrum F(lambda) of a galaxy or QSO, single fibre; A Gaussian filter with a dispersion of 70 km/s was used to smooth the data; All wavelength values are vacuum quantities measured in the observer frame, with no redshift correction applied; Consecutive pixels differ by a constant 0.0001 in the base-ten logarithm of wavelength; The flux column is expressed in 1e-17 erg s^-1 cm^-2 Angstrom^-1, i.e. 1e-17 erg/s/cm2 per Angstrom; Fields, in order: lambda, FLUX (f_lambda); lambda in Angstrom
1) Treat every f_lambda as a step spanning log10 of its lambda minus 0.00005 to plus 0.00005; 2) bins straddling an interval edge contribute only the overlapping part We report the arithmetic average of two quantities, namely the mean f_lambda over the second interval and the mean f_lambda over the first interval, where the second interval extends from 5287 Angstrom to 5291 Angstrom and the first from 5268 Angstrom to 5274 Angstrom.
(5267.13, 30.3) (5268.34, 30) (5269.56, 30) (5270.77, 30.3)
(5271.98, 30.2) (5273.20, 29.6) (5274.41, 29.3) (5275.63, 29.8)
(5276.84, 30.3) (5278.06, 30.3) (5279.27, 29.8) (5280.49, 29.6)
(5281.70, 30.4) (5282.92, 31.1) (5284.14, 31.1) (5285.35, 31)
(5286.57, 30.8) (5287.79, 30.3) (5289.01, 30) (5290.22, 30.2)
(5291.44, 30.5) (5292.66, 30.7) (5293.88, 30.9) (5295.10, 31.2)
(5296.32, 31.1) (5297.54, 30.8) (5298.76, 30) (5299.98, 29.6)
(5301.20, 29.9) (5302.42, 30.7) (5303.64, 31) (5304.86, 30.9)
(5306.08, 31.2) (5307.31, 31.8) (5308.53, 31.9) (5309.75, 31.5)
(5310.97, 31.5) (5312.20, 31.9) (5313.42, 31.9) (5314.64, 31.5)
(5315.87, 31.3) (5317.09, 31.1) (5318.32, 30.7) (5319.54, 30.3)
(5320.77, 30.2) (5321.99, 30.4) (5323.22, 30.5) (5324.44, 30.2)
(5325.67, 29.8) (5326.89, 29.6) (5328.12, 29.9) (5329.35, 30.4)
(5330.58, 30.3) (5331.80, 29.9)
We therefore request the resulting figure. 30.1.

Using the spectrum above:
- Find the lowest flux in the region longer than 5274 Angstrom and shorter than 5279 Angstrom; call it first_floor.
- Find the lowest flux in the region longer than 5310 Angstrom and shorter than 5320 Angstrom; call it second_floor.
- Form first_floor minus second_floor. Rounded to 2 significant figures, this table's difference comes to -1.0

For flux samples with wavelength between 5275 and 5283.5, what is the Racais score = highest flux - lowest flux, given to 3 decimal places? 1.500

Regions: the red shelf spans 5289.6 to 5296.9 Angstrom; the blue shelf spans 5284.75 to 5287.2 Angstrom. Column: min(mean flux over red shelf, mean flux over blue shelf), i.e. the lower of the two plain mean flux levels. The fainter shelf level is 30.8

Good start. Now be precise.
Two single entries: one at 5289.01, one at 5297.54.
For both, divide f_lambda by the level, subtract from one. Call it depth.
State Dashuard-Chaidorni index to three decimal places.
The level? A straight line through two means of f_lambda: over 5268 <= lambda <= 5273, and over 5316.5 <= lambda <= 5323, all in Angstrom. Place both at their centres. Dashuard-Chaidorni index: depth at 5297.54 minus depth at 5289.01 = -0.024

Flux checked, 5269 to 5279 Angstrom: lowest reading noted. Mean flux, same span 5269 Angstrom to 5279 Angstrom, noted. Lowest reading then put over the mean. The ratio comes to 0.977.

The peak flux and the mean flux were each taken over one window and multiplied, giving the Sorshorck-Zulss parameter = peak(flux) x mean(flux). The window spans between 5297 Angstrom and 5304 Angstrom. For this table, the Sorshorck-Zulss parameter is 940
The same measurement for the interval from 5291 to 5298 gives 963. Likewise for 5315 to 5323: 960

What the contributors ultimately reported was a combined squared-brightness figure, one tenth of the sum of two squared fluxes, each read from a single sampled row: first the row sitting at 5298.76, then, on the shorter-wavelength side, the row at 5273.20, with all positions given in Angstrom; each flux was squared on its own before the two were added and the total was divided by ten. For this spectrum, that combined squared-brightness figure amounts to 178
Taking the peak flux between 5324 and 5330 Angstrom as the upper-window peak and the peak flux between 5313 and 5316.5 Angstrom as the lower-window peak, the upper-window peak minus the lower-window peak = -1.5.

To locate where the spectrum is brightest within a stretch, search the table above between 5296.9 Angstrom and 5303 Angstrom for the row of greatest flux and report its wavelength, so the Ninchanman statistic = 5297.54 Angstrom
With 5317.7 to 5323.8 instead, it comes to 5318.32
